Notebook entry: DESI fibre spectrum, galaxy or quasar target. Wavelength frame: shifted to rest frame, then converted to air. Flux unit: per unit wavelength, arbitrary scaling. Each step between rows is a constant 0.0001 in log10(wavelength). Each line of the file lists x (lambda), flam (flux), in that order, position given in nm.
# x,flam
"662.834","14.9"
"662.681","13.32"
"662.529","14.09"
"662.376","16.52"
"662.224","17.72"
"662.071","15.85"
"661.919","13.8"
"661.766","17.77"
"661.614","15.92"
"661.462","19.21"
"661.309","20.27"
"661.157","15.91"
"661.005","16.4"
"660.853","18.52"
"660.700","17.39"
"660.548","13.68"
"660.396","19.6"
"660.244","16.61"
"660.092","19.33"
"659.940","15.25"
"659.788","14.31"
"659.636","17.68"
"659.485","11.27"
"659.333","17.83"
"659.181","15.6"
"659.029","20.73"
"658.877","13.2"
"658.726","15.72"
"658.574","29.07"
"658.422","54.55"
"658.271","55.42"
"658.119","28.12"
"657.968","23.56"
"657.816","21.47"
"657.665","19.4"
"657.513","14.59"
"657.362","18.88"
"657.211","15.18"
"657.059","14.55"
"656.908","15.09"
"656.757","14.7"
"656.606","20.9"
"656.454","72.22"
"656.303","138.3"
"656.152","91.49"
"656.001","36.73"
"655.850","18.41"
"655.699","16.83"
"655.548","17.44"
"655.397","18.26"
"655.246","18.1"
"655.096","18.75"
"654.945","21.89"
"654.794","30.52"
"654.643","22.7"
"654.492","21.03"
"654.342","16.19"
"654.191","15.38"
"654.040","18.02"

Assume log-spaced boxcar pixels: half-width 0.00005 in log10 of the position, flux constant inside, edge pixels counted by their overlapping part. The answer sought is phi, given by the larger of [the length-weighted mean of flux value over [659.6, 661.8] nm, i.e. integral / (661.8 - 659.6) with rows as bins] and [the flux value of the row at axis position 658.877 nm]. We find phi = 17.2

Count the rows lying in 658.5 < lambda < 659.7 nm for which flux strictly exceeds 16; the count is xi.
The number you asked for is 4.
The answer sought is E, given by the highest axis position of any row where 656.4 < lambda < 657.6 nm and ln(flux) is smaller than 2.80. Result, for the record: 657.513 nm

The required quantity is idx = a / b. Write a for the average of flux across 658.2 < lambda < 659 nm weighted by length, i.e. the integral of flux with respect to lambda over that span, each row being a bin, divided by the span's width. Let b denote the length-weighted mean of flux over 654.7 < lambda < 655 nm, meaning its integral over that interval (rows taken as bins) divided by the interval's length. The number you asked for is 1.2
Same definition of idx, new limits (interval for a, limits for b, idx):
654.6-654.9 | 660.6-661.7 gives 1.5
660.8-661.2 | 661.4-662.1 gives 1.0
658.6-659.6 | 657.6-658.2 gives 0.7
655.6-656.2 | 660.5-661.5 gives 2.2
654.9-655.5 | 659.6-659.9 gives 1.2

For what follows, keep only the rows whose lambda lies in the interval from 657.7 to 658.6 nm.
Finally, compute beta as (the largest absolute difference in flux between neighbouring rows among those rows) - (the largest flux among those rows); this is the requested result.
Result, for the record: -28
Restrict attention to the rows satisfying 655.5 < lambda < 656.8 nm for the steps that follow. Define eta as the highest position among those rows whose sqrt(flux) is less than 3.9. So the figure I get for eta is 656.757 nm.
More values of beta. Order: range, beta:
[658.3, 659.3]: -29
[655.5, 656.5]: -72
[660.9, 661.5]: -16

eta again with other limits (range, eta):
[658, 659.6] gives 659.485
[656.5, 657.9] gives 657.513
